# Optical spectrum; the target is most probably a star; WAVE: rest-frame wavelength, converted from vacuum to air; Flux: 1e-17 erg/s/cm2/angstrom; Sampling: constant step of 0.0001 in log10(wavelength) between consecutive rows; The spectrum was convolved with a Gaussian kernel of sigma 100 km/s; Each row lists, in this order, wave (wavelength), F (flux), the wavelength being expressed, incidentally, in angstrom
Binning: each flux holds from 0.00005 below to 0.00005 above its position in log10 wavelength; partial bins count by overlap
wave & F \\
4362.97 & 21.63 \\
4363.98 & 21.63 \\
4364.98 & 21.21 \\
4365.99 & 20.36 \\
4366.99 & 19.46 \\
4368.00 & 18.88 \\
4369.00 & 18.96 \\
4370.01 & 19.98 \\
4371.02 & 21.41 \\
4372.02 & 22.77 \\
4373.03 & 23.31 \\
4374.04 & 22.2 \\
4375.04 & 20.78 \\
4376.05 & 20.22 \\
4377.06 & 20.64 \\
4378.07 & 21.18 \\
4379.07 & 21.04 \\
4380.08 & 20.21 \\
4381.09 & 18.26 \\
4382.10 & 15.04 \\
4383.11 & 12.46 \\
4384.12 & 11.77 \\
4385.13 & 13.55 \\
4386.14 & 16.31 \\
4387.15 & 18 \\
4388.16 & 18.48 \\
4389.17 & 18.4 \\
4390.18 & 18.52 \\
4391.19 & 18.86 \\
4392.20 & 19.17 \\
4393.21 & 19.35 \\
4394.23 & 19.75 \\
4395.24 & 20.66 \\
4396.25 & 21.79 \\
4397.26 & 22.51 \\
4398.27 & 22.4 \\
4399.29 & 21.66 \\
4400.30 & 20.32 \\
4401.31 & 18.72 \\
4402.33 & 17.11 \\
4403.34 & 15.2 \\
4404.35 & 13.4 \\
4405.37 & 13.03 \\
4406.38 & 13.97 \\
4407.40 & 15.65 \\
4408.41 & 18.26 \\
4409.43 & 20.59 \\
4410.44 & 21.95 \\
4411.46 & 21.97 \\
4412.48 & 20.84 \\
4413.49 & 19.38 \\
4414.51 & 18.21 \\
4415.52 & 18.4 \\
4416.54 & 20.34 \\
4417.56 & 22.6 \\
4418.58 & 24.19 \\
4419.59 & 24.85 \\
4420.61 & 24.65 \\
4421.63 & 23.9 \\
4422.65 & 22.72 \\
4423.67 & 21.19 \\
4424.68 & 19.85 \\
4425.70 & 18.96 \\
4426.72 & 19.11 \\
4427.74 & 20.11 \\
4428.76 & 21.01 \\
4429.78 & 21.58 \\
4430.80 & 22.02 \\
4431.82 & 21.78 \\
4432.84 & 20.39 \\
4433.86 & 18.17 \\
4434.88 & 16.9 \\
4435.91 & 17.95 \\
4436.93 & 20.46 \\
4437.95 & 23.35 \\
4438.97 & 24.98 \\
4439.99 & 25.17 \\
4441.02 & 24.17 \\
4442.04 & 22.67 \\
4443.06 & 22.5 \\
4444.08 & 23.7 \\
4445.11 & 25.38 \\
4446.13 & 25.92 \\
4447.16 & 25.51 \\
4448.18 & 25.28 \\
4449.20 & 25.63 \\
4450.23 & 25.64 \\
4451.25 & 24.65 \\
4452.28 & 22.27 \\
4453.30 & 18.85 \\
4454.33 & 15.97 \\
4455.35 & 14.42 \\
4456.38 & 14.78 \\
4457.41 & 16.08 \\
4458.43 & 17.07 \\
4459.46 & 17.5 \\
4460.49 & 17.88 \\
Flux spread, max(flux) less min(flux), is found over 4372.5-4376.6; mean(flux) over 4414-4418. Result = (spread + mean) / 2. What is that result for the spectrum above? 11.5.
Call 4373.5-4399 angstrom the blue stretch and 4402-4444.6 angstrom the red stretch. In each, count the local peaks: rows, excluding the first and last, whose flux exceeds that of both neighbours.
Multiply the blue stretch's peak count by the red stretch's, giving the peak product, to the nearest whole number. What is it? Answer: 12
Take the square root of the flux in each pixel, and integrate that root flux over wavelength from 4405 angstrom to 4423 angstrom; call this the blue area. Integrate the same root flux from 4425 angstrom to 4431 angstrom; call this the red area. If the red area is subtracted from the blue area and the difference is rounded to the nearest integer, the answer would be 54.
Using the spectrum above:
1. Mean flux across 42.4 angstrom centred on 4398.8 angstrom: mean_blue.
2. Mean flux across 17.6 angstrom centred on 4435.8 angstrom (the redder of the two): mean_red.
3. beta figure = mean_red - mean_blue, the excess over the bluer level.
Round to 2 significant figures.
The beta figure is 2.8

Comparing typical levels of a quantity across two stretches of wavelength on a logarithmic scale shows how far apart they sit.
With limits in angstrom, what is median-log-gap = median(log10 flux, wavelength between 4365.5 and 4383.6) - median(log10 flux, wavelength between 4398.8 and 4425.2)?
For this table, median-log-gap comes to -0.001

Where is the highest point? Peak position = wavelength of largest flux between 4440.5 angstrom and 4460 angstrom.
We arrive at 4446.13 angstrom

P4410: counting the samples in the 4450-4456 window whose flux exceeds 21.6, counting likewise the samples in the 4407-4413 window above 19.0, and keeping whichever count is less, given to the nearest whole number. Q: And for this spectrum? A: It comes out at 3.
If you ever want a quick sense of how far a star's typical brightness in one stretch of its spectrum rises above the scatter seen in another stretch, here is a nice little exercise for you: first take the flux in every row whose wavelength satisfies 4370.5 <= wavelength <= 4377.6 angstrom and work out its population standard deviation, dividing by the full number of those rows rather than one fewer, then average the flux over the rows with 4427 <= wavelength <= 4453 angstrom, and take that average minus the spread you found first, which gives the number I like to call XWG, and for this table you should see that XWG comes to 22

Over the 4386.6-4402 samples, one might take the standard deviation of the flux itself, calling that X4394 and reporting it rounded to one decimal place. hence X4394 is 1.5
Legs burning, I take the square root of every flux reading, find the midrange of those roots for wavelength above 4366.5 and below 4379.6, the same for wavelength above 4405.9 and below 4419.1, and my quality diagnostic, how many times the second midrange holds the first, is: 0.94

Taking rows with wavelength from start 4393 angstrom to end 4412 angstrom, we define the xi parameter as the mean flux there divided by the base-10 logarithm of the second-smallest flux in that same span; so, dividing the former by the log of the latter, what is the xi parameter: 16.7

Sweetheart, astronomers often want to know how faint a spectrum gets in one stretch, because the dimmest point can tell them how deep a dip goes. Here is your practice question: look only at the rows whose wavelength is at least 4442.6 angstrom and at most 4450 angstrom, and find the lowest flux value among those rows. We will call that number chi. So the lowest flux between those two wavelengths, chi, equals 22.5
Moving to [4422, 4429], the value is 18.96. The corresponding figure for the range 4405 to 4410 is 13.03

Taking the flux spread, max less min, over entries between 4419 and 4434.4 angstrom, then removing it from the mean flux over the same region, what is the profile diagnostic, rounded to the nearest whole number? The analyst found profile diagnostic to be 15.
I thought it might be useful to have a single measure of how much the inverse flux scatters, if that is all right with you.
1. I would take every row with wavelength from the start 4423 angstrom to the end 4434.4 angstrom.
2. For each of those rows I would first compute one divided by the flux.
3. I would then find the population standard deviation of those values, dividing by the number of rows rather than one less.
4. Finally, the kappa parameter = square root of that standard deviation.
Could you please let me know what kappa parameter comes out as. 0.055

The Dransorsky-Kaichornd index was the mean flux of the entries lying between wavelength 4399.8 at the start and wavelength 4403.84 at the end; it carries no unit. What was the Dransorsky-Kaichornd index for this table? 17.8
